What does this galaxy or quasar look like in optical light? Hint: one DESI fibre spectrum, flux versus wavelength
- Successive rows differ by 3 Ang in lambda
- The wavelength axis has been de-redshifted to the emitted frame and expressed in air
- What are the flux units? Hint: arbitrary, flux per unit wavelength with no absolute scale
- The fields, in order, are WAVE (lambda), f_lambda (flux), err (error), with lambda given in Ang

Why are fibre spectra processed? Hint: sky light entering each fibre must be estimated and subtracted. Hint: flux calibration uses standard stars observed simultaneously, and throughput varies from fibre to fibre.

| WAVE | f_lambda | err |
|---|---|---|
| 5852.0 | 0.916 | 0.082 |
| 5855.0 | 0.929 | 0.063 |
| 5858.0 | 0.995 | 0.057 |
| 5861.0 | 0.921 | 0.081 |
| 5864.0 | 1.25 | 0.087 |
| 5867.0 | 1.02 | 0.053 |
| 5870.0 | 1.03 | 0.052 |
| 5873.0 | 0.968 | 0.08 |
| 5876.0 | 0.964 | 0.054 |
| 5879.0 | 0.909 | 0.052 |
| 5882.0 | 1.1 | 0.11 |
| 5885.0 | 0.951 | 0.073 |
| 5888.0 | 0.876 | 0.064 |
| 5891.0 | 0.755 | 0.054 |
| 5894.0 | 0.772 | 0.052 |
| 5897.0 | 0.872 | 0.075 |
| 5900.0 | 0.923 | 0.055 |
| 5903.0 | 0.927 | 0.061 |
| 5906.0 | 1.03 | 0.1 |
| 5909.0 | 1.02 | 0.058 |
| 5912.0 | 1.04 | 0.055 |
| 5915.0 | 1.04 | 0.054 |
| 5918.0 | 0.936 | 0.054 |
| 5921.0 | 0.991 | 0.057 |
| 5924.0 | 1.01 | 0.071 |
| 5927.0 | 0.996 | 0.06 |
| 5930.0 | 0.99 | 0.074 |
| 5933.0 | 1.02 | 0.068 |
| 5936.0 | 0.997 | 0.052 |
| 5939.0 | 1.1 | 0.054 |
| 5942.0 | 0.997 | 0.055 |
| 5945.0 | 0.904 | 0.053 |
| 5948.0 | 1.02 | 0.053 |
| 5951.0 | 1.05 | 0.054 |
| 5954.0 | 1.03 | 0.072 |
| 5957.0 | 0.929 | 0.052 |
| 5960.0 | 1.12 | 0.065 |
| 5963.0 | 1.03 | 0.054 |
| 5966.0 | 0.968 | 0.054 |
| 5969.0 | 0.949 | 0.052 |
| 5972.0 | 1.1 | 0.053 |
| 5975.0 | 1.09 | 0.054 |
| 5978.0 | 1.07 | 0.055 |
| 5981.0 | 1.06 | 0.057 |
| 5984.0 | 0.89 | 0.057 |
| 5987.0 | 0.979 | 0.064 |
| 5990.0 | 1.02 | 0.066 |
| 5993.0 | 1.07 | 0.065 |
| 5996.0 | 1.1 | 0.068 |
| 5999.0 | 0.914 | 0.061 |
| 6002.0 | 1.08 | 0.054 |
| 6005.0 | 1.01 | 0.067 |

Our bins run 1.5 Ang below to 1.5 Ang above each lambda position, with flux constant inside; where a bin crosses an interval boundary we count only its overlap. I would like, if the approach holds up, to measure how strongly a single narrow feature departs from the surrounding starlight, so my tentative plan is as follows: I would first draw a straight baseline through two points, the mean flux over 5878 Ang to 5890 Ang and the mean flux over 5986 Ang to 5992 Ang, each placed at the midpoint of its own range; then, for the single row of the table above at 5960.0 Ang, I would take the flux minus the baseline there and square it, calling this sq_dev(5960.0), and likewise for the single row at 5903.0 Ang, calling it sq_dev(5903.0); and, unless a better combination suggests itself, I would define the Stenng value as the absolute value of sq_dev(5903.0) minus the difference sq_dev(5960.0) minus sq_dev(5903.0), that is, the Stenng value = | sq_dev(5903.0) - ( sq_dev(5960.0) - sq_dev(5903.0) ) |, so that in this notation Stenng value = 0.014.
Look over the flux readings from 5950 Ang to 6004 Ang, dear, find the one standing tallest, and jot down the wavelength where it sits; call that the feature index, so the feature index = 5960.0 Ang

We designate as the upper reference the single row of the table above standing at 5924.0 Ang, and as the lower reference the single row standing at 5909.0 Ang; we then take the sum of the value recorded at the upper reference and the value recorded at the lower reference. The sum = 2.03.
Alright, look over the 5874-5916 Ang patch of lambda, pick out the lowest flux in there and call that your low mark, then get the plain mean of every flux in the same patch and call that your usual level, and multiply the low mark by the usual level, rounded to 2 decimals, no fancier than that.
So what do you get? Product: 0.71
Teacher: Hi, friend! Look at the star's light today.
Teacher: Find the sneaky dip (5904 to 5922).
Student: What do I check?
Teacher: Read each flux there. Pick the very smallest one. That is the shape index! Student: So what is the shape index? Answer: 0.936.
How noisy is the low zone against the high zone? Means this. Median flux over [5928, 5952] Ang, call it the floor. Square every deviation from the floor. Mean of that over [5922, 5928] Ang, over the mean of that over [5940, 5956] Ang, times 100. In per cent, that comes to 3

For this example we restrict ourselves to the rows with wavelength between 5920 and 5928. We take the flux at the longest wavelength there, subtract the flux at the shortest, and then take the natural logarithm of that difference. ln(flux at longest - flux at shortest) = -5.3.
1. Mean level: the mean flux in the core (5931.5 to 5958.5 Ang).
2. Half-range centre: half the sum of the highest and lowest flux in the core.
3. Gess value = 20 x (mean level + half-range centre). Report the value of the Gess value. 40.1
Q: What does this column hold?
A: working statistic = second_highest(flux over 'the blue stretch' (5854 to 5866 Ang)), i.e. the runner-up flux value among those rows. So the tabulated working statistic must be 0.995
